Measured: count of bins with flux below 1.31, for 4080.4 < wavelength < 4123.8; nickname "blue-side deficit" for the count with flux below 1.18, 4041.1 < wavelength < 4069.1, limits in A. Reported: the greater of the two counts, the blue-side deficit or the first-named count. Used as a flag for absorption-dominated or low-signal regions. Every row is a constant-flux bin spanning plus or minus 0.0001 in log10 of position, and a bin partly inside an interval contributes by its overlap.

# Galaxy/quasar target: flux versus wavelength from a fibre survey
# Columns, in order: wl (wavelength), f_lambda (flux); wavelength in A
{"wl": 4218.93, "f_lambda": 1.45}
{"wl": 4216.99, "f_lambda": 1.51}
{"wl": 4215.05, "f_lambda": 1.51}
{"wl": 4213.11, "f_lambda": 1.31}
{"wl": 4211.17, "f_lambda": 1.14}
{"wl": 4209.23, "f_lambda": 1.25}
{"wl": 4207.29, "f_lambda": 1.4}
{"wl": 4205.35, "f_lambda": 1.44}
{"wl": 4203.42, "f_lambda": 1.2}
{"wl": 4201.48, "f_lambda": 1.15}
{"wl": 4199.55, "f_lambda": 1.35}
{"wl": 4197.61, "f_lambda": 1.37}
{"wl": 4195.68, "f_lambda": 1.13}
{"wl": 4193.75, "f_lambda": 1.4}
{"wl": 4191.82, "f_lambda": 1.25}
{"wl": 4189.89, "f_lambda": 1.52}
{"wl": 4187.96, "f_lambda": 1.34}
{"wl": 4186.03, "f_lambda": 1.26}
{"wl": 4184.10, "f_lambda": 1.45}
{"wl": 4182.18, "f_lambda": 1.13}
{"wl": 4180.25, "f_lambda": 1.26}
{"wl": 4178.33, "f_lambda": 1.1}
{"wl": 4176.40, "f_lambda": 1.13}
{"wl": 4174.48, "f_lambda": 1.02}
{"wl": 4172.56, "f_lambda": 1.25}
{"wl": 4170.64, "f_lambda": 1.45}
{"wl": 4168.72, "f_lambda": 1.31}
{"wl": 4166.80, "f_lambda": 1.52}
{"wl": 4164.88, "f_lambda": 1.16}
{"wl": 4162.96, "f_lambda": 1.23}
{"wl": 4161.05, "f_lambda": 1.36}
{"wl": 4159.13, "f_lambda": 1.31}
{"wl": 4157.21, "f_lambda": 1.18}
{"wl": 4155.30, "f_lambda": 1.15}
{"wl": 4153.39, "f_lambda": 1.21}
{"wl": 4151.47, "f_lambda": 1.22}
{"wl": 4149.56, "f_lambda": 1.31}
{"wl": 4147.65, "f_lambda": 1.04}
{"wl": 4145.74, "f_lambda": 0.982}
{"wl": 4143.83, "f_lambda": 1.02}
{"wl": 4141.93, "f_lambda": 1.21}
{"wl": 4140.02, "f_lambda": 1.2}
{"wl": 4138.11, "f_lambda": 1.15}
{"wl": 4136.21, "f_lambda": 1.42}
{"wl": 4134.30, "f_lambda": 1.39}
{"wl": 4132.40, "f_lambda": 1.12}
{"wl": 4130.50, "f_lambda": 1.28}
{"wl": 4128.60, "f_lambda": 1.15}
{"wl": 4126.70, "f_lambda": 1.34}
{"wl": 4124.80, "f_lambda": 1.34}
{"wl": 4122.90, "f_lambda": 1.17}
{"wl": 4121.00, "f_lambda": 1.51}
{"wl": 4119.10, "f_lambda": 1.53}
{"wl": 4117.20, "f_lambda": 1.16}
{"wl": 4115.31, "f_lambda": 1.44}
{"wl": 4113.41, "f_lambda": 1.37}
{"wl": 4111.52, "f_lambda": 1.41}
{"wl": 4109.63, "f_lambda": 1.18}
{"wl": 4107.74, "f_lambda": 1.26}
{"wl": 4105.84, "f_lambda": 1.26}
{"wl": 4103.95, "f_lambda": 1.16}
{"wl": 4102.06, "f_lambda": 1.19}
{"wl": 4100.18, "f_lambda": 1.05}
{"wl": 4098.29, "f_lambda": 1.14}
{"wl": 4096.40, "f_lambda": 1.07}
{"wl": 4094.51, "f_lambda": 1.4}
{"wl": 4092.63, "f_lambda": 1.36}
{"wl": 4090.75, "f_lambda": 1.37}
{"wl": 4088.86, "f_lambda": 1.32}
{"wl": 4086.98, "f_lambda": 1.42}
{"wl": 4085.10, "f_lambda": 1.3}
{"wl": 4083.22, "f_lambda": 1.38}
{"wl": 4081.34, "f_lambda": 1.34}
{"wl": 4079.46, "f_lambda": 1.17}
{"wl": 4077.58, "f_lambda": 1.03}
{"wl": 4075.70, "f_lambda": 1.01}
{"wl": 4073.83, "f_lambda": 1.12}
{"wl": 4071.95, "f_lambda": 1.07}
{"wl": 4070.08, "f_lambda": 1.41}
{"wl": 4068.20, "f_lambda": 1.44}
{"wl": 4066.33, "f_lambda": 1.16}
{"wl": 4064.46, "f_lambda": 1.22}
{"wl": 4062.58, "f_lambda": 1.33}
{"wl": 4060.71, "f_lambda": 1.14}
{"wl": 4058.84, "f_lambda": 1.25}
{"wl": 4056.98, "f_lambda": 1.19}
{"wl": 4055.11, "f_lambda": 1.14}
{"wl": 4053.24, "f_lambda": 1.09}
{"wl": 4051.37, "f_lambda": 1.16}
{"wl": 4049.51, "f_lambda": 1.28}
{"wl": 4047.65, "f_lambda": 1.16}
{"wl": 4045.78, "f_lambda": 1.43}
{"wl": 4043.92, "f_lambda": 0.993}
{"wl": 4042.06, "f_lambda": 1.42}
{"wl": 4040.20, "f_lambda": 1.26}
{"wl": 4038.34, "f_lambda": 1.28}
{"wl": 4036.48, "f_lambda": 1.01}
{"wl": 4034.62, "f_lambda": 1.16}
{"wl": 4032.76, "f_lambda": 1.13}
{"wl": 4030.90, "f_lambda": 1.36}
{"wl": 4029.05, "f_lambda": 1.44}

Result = 11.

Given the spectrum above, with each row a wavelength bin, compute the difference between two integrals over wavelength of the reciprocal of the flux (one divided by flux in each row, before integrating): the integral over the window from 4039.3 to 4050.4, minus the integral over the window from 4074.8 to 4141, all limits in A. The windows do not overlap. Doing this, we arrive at -44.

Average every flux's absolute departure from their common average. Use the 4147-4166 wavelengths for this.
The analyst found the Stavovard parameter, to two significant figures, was 0.069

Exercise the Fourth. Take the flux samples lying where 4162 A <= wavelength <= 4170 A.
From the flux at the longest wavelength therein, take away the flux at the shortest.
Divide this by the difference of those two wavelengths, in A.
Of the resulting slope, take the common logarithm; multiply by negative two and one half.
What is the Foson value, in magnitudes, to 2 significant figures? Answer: 4.6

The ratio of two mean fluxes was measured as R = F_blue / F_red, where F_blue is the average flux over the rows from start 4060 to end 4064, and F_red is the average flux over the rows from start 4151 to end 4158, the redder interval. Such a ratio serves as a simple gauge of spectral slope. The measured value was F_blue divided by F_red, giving 1.04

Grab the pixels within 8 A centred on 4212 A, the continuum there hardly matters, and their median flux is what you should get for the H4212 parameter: 1.28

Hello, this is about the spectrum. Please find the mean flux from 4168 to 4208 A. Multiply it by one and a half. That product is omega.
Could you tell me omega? 1.92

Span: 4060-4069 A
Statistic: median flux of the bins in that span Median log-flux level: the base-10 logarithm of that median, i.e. 0.086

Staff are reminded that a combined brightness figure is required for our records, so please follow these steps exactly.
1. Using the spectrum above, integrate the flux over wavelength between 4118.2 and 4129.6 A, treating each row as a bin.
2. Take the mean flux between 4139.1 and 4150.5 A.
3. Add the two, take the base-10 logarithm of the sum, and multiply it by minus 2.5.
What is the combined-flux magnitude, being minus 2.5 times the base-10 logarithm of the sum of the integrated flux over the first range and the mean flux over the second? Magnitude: -3.04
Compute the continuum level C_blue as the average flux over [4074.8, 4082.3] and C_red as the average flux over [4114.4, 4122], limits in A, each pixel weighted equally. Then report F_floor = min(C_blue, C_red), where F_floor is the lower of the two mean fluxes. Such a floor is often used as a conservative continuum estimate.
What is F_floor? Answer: 1.14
